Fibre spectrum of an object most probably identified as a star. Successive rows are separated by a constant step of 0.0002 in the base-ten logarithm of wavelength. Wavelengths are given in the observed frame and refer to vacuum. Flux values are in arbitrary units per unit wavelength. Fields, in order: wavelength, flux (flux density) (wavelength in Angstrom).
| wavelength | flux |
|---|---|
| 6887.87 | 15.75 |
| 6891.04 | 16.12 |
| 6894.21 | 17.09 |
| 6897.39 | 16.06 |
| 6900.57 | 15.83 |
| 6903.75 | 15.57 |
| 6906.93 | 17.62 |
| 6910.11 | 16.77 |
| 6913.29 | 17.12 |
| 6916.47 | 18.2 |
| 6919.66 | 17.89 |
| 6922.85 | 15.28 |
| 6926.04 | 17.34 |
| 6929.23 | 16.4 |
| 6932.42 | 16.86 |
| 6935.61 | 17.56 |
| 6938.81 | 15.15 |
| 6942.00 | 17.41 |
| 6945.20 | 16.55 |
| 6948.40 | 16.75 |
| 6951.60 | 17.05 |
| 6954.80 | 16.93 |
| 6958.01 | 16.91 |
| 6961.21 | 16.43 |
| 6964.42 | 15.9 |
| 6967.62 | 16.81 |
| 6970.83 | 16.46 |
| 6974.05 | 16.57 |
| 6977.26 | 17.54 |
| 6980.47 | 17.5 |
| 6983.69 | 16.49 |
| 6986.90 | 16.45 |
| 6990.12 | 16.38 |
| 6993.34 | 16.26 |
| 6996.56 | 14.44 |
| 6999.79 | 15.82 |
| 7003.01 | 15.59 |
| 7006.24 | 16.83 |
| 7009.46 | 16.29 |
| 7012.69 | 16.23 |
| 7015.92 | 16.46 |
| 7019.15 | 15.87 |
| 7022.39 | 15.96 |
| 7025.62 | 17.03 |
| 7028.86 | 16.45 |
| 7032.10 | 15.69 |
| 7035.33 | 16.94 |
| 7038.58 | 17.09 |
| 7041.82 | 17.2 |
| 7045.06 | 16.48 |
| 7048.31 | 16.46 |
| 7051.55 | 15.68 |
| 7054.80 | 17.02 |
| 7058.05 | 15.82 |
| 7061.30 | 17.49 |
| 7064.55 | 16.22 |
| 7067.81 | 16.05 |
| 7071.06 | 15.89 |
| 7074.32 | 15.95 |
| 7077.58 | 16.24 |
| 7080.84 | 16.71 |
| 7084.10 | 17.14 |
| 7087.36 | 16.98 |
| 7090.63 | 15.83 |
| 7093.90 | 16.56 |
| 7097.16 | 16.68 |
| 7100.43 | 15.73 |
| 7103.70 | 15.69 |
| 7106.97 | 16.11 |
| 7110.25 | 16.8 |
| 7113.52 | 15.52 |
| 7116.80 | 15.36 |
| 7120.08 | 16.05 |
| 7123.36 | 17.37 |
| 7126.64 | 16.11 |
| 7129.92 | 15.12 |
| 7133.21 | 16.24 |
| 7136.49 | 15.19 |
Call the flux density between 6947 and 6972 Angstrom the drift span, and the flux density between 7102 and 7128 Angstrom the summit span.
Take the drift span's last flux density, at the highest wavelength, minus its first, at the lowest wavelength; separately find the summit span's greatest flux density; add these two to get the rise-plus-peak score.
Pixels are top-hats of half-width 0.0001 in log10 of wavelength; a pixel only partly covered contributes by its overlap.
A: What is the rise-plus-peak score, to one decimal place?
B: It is 17.1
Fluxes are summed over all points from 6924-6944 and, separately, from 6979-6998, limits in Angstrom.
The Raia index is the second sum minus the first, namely -3.2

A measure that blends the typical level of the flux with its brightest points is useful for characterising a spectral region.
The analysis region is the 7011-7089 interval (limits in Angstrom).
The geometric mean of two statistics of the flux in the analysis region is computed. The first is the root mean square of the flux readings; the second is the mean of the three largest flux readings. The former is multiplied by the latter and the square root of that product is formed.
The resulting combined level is 16.9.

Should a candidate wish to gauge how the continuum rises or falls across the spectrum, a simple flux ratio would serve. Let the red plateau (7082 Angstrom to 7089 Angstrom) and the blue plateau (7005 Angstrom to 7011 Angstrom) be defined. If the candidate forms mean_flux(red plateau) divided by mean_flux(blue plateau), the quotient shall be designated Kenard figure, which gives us 1.03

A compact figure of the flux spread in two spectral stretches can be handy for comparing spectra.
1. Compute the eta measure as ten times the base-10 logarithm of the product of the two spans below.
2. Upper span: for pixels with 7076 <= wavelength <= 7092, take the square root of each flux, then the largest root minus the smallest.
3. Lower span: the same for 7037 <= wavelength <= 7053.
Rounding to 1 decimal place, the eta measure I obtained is -15.2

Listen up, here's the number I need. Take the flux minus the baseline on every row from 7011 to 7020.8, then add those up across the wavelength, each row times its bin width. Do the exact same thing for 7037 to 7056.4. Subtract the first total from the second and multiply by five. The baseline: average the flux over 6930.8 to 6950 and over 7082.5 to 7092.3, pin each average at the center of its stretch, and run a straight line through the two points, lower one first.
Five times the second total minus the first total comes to 23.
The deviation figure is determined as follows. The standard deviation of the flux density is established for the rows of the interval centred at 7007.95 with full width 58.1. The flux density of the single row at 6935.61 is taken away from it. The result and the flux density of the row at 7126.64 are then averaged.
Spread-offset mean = -0.4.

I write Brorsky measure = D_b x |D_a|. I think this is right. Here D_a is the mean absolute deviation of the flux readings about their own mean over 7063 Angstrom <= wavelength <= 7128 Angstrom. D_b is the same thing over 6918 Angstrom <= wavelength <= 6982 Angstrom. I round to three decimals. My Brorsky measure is 0.242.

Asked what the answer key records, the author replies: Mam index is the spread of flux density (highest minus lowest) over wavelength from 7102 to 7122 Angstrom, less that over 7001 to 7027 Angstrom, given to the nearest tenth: 0.0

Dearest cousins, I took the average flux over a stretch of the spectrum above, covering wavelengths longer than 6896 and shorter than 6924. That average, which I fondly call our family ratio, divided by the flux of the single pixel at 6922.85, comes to 1.09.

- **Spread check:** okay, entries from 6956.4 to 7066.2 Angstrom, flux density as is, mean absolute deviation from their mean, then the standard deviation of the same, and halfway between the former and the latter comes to 0.55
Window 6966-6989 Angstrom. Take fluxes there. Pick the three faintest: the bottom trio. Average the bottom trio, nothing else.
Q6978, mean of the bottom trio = 16.5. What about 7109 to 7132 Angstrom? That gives 15.3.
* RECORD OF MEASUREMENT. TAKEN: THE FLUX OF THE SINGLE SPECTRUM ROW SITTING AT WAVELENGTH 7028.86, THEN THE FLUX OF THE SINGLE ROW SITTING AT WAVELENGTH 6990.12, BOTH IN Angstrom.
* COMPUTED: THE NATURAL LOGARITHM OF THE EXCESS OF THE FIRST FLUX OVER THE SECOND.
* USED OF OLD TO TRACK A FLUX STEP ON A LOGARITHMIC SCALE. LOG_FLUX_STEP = -2.7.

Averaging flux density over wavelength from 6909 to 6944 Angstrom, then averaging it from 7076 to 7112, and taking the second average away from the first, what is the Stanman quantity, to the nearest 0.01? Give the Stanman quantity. 0.50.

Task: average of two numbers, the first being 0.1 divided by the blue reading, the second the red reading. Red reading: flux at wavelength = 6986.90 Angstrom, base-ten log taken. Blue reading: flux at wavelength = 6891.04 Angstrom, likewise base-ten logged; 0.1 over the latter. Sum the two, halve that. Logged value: 0.649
